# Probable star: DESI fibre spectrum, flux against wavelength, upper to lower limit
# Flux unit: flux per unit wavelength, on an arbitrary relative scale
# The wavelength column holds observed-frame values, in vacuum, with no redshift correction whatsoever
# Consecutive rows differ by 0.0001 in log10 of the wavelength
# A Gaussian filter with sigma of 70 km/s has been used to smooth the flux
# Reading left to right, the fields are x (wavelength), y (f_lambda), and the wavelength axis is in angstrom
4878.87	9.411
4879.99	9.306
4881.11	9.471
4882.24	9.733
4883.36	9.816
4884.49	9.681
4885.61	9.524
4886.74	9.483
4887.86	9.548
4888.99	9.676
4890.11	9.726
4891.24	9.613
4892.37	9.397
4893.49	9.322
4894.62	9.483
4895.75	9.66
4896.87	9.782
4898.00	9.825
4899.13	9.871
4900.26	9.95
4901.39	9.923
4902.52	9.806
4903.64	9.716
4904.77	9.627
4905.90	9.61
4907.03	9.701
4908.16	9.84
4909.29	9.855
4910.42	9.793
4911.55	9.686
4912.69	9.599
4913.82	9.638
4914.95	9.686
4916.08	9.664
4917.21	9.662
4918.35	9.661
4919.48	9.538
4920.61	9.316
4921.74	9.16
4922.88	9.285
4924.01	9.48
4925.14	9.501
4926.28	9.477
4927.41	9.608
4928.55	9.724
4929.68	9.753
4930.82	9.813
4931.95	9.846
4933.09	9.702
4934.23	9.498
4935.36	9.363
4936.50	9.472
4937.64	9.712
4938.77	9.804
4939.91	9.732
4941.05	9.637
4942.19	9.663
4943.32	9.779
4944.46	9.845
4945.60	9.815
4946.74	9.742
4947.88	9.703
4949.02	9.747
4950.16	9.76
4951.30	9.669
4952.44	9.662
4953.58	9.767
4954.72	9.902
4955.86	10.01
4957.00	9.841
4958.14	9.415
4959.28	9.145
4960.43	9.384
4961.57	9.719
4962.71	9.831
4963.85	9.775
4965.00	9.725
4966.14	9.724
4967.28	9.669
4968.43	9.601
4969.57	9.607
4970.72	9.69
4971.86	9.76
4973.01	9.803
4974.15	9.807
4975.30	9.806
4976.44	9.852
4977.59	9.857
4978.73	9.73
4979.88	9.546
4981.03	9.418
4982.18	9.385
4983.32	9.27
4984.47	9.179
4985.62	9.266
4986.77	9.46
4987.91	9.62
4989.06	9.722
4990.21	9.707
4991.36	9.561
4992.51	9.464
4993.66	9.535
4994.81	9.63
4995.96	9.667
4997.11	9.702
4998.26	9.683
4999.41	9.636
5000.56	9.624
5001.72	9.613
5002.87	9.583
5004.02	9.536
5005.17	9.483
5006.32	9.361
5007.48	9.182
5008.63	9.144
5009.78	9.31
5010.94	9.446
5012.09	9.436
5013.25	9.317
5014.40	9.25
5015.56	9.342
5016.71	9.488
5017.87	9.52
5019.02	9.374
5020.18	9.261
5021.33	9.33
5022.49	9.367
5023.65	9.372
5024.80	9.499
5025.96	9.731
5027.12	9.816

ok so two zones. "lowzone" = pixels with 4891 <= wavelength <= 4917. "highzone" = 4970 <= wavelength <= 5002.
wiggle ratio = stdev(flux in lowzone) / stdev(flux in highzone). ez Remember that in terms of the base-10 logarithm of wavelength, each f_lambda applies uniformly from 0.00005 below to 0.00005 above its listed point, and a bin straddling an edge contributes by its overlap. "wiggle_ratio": 0.87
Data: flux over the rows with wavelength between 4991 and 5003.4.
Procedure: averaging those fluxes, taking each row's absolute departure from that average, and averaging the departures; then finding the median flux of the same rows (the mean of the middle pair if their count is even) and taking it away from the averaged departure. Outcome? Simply -9.57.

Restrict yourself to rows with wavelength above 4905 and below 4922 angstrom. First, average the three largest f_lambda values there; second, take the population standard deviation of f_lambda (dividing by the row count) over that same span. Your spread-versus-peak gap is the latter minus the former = -9.65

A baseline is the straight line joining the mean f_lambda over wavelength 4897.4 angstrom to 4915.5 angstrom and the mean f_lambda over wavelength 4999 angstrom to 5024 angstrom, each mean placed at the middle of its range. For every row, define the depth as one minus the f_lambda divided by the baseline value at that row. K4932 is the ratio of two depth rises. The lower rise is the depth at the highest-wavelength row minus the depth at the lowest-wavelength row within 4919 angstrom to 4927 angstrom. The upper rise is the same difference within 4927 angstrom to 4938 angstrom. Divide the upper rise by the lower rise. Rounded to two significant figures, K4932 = -3.6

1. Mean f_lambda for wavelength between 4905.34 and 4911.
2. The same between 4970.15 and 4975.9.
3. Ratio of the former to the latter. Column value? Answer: 1.00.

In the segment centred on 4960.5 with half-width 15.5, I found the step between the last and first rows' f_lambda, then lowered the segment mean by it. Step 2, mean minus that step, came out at 9.7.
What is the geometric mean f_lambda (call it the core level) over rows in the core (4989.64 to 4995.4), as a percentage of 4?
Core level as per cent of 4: 239.5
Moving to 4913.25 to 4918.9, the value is 241.6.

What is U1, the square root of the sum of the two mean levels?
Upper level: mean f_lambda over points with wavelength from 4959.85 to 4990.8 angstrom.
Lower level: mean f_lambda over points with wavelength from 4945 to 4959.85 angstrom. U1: 4.40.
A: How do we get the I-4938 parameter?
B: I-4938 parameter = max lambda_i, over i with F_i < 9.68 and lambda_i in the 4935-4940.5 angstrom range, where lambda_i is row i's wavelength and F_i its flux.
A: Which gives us 4936.50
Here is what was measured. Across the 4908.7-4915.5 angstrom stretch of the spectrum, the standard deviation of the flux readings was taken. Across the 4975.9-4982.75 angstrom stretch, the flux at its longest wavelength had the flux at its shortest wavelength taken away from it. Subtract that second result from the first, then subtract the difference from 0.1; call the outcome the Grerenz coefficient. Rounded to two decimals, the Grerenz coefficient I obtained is -0.46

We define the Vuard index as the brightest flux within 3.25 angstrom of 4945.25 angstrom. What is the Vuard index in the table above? 9.845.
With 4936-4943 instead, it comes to 9.804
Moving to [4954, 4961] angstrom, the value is 10.01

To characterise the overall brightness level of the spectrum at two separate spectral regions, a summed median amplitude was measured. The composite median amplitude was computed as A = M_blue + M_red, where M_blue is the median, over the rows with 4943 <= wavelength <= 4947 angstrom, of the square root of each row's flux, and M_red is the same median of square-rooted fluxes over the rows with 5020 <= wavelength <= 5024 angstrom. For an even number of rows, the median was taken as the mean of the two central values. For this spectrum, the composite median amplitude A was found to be 6.19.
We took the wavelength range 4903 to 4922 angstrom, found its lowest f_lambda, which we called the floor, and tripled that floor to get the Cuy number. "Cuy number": 27.5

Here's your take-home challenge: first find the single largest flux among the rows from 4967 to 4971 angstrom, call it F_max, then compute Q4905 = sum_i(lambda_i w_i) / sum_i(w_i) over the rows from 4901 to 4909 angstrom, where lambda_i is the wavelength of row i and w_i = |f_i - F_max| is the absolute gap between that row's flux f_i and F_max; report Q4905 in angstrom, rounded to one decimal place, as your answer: 4904.1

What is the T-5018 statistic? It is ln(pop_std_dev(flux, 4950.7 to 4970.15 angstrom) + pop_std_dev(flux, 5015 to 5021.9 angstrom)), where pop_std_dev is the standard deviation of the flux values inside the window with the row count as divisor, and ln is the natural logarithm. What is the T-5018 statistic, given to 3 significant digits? -1.23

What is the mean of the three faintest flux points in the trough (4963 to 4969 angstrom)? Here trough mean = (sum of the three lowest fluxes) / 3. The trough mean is 9.66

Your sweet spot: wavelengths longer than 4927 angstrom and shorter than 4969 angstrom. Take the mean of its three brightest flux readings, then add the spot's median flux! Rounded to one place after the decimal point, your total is 19.6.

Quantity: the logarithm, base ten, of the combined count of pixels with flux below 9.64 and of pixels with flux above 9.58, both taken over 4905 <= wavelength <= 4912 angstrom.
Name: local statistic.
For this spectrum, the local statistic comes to 0.85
